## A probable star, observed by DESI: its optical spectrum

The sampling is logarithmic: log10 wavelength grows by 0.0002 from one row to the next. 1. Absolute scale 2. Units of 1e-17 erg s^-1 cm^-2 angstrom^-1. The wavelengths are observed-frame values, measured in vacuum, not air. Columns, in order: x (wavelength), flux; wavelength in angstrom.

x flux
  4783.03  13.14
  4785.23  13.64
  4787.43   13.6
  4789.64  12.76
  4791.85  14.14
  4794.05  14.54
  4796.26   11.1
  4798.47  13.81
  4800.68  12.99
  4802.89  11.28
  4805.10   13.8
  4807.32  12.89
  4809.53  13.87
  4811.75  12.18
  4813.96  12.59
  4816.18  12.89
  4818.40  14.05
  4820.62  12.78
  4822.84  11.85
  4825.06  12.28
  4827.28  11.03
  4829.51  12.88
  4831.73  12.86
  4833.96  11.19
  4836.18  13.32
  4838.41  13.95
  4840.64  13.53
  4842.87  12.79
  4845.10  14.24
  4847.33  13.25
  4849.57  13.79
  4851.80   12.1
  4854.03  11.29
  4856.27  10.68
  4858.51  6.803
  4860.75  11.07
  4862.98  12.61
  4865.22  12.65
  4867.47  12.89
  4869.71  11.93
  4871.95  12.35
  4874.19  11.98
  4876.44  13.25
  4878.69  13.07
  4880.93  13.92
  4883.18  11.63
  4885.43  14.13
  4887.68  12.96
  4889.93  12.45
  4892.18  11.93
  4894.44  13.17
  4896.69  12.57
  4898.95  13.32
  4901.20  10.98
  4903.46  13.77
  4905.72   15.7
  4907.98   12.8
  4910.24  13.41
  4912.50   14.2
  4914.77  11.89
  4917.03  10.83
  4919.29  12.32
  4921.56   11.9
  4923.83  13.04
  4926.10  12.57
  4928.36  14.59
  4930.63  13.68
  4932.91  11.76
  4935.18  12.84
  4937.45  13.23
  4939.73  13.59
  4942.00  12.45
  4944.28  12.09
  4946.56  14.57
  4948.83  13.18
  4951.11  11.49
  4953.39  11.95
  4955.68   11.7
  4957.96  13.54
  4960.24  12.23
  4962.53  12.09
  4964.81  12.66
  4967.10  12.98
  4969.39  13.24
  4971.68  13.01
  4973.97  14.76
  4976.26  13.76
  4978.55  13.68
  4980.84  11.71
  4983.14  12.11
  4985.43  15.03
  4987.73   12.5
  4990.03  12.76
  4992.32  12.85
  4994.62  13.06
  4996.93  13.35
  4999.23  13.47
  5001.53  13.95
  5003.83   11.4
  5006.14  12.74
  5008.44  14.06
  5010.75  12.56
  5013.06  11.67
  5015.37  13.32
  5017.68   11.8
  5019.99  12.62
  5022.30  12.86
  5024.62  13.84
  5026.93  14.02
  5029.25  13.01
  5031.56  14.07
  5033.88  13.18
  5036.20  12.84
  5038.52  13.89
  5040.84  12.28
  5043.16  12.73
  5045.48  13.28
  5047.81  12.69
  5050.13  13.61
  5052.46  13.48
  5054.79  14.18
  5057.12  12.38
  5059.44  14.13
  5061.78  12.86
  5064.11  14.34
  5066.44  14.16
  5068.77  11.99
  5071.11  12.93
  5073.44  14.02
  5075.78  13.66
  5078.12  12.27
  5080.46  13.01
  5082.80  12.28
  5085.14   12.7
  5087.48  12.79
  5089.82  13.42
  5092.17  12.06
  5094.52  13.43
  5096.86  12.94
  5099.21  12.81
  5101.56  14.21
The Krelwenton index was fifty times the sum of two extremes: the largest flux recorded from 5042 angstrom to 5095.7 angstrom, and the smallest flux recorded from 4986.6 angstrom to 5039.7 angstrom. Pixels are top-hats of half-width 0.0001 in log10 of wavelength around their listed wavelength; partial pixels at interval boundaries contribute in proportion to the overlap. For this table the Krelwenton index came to 1287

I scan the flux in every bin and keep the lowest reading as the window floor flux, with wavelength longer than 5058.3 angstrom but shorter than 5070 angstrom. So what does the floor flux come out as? 11.99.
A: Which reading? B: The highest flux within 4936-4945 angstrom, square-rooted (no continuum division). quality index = 3.69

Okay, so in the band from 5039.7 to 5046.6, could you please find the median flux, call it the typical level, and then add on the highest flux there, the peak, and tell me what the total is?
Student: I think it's 26.0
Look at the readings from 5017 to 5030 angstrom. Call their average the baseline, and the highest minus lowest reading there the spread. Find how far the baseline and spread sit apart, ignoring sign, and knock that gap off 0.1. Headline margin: -10.7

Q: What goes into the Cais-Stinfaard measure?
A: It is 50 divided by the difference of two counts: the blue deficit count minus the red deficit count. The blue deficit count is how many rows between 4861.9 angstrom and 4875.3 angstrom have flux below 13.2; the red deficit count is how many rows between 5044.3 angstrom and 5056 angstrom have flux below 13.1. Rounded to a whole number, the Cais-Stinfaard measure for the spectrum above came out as 10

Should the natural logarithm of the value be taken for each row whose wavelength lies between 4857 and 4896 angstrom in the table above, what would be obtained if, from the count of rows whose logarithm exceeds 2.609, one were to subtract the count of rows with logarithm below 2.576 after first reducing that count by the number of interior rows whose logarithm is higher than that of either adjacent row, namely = -6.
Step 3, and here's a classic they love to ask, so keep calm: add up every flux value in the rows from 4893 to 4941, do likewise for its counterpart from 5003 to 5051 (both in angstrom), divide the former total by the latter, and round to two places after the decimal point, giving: 1.00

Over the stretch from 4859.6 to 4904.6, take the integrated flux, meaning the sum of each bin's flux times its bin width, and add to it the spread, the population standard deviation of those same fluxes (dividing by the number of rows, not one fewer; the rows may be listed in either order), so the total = 569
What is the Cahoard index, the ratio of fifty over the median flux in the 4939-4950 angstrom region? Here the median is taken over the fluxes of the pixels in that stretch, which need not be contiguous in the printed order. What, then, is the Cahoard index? 3.79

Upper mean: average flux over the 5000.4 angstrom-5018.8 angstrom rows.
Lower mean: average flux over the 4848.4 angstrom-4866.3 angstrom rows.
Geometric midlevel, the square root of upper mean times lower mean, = 12.0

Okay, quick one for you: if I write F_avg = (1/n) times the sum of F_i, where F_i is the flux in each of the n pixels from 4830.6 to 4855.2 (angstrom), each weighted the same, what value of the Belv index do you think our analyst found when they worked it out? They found 12.9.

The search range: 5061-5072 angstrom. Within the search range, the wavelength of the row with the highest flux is 5064.11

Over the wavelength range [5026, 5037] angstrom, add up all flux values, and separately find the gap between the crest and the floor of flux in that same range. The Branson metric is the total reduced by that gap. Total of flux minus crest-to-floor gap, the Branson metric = 65.9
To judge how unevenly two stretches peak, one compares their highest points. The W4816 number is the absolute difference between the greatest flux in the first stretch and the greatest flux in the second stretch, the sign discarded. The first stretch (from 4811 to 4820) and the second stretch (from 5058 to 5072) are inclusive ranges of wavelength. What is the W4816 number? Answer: 0.29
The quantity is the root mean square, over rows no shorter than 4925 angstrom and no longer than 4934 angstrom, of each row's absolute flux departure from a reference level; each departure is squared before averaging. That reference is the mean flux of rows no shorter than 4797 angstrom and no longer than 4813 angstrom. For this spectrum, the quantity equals 1.1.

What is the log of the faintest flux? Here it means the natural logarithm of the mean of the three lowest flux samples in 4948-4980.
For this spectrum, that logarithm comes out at 2.46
